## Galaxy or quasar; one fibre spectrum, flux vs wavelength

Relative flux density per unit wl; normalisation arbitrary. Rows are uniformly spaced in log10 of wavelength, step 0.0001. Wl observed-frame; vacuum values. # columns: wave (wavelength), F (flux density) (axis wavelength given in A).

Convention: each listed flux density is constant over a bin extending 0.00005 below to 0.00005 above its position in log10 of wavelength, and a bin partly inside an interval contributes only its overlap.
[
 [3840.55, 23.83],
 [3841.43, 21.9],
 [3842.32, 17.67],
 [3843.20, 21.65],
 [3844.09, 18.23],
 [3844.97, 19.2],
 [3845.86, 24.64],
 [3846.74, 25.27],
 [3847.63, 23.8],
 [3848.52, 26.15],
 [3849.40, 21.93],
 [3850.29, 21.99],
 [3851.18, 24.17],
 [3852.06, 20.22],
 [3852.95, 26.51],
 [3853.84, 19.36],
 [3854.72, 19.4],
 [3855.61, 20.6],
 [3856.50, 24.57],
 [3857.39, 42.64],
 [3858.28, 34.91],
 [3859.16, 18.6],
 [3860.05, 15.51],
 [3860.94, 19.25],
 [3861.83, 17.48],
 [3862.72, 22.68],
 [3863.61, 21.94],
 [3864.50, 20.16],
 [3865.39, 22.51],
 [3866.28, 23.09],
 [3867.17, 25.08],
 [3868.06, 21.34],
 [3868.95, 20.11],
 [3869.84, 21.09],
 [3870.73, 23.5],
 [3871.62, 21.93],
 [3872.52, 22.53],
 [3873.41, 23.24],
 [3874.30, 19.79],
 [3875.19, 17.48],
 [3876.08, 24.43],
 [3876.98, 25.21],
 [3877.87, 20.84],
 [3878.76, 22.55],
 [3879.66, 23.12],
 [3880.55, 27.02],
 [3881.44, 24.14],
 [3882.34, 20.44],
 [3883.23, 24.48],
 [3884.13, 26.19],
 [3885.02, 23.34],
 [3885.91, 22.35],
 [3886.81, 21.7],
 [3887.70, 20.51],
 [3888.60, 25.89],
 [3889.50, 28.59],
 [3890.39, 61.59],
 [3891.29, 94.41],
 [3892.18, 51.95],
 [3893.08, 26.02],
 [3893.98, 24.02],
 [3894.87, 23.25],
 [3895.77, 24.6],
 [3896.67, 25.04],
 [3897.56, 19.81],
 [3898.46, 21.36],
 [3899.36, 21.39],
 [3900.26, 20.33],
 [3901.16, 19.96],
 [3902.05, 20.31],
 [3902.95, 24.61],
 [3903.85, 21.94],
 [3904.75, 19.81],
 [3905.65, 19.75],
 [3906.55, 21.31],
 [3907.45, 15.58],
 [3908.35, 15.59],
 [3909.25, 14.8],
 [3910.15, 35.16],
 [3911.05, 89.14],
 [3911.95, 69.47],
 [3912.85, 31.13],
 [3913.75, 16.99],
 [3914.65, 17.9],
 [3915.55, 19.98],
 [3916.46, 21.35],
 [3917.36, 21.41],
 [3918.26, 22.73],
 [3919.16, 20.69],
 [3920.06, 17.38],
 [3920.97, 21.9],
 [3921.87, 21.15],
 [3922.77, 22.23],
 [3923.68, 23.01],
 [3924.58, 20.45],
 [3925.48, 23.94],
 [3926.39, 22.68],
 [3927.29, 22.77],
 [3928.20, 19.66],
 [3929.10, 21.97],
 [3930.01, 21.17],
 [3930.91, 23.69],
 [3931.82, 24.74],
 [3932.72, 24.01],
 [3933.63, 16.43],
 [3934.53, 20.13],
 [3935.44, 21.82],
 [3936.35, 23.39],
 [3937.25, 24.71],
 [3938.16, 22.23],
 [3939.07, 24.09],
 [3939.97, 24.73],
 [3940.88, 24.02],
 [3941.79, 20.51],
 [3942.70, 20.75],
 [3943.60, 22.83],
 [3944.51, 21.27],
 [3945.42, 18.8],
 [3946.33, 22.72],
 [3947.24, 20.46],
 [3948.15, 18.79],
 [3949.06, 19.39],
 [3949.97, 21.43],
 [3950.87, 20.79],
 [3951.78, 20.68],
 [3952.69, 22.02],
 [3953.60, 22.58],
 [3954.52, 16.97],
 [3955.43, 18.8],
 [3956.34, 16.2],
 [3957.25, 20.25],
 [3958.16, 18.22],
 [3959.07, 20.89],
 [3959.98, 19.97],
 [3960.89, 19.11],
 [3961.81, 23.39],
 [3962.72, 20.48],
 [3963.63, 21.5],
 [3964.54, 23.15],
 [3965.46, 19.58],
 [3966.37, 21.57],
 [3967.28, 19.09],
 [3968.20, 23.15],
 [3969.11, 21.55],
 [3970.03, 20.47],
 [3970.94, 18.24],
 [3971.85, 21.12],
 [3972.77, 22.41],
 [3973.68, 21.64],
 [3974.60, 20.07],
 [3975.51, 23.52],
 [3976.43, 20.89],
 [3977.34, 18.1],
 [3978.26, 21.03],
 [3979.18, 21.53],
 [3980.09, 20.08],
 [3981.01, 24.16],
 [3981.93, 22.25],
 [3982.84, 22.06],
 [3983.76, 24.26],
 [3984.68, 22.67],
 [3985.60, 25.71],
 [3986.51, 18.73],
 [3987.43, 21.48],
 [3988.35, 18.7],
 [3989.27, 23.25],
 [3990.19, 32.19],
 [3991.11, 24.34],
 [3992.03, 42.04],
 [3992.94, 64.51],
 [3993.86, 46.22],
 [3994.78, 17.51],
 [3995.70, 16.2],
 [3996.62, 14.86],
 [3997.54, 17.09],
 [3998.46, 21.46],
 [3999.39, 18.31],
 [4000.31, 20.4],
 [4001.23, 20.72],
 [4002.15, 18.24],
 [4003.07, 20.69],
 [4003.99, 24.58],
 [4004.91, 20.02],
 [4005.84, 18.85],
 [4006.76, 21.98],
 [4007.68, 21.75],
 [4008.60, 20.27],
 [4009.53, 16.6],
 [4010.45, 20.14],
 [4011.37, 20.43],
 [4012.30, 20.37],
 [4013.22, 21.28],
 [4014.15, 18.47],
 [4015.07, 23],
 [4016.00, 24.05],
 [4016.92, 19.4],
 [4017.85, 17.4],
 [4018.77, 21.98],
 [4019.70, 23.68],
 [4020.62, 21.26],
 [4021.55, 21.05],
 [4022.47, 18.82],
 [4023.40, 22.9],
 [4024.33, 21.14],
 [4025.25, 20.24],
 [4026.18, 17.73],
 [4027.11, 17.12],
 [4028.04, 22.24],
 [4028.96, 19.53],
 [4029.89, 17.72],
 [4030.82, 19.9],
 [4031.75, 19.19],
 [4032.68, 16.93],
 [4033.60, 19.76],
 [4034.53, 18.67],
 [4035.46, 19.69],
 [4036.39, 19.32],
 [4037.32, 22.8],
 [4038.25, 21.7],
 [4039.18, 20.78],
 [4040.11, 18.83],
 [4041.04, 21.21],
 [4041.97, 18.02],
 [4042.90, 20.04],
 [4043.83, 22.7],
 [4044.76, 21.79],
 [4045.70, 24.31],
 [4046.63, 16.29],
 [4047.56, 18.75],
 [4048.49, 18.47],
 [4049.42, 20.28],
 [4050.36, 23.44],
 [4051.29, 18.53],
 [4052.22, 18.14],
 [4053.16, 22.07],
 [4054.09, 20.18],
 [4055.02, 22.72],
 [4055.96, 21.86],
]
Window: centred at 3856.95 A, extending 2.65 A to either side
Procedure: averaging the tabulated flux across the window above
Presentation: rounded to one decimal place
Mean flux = 26.8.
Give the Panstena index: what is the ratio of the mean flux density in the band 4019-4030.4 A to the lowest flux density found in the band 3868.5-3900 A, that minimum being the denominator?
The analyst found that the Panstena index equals 1.16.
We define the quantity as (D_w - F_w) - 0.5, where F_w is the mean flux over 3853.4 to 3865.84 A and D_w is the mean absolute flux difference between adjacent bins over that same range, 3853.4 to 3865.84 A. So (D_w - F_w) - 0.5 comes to -18.3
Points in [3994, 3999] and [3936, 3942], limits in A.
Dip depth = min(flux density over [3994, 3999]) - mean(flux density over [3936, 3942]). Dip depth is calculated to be -9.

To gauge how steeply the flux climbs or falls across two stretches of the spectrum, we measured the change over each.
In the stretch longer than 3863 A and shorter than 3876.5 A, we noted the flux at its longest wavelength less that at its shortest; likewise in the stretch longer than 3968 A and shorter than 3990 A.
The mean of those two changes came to 1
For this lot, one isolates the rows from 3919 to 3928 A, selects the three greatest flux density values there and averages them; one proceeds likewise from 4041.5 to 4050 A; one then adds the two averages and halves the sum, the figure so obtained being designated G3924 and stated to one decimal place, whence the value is 23.1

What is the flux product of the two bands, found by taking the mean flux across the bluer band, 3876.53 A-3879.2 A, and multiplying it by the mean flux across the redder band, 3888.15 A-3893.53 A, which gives 1099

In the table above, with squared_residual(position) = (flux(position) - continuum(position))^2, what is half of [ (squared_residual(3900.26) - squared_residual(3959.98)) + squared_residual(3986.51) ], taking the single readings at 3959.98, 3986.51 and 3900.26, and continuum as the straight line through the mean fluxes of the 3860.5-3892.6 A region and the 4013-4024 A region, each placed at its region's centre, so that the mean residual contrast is 14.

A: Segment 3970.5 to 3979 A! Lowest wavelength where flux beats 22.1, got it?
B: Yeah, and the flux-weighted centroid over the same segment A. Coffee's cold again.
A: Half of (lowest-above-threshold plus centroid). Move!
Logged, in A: 3973.7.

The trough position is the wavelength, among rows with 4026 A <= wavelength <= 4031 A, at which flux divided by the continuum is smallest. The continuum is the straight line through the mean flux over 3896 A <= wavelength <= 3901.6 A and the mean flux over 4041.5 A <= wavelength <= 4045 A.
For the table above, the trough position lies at 4027.11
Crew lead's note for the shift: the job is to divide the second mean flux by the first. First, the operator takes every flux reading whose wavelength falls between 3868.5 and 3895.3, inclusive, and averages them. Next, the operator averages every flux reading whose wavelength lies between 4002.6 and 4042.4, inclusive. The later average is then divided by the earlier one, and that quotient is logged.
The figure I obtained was 0.73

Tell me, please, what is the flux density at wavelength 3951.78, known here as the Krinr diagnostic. 20.68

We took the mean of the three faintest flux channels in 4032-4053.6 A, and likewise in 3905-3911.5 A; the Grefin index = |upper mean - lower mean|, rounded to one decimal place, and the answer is 1.8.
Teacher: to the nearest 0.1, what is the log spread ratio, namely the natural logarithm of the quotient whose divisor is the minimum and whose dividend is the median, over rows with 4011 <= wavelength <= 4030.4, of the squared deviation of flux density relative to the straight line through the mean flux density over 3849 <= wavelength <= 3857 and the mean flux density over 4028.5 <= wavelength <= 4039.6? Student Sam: 3.9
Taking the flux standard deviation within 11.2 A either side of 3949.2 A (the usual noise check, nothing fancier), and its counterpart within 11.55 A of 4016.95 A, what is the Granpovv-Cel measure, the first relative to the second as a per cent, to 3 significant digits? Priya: 104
